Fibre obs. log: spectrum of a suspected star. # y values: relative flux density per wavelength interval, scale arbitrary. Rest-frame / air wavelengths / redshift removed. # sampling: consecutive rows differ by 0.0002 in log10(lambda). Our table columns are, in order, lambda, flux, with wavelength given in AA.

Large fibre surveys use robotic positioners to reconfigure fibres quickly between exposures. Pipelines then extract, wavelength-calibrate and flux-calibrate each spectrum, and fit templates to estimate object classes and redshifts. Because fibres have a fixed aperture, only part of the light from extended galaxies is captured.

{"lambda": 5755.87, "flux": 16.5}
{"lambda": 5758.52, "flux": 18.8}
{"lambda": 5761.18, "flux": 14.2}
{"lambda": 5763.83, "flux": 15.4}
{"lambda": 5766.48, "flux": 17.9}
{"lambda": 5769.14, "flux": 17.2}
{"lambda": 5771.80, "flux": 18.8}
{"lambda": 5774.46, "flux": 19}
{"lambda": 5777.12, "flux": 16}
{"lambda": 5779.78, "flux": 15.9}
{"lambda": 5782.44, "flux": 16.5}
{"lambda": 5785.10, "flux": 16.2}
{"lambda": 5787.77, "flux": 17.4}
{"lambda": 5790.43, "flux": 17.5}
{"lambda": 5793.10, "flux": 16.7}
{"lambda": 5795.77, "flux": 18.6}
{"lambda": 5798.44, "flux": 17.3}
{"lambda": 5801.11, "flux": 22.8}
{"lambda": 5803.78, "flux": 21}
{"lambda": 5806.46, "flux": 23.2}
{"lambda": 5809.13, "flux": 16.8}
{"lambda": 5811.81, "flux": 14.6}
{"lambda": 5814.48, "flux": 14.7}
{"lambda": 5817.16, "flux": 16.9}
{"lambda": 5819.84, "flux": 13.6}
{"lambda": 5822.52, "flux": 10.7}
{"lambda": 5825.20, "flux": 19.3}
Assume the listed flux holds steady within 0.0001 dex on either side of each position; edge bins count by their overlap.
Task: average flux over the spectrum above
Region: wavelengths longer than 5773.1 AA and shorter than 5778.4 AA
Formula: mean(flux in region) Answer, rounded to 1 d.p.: 17.5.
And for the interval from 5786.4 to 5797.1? 17.5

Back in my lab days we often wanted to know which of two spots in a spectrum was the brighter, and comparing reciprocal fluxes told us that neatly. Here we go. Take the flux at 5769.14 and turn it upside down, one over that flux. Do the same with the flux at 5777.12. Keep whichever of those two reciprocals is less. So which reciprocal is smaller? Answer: 0.058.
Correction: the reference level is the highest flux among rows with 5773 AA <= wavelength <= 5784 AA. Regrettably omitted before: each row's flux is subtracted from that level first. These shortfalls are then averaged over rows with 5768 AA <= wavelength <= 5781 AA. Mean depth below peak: 1.6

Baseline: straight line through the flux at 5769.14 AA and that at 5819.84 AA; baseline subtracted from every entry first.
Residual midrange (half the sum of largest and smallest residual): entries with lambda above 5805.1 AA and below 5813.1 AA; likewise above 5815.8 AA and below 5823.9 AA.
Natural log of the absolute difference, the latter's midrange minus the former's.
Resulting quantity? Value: 1.47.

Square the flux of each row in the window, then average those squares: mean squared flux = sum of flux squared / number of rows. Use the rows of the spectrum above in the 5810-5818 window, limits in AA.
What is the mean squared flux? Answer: 238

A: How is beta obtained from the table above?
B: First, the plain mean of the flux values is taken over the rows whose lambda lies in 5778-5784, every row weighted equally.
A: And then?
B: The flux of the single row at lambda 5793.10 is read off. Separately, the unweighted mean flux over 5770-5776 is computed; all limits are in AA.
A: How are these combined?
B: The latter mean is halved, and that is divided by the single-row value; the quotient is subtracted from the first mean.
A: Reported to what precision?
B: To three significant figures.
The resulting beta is 15.6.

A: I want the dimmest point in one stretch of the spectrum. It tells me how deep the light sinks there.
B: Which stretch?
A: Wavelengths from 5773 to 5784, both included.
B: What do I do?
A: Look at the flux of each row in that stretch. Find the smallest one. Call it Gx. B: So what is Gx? 15.9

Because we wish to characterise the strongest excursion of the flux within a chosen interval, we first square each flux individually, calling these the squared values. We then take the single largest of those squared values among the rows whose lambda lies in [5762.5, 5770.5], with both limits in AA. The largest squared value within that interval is 320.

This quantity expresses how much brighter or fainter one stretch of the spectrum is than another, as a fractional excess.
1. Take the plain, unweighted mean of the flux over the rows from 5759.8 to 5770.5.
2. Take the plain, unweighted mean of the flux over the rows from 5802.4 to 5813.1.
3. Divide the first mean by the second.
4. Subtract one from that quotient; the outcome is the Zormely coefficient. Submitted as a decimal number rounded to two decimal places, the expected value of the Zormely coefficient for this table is -0.14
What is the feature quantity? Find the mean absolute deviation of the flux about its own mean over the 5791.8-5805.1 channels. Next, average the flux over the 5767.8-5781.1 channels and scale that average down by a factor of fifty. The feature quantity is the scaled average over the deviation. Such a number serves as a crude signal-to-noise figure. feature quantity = 0.166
